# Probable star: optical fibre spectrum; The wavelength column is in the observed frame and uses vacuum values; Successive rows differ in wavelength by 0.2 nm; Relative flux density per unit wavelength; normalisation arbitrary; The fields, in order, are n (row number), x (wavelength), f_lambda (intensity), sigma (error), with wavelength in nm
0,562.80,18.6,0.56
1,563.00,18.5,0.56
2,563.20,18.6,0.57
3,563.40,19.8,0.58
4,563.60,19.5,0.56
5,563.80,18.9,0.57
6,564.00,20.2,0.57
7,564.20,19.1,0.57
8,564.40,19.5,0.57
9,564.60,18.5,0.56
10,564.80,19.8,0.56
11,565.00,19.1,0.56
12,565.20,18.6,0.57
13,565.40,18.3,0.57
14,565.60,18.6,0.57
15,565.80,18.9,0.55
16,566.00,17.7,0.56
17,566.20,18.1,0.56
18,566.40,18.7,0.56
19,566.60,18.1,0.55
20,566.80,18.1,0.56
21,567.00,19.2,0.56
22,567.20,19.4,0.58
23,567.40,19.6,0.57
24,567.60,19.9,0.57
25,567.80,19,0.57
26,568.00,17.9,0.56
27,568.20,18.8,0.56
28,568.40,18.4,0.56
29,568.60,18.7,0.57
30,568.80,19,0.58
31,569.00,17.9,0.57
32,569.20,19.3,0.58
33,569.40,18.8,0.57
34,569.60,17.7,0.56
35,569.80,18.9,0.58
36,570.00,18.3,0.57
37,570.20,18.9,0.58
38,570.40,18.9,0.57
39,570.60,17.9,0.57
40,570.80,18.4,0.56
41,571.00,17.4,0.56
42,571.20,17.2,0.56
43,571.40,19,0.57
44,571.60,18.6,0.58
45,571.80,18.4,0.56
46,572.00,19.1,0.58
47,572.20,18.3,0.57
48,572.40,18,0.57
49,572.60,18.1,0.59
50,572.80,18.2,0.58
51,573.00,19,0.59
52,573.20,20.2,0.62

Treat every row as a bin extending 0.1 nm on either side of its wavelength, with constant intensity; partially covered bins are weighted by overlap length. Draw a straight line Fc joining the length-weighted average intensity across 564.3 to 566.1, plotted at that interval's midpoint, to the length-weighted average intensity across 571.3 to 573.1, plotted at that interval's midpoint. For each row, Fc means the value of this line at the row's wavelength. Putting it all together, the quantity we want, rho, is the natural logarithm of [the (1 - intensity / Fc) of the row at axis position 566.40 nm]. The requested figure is -6.3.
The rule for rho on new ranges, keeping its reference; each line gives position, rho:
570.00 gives -4.1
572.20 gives -4.4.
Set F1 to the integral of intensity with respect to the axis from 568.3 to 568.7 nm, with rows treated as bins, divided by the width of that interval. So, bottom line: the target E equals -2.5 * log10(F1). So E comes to -3.17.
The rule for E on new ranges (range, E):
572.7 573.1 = -3.17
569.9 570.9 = -3.17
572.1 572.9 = -3.15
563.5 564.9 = -3.22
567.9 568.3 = -3.16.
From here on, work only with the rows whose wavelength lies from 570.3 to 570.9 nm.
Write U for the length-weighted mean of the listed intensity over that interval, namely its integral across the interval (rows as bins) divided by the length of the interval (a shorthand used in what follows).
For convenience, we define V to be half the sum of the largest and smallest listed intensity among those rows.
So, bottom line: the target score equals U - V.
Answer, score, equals 0.00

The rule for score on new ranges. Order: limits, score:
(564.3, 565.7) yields -0.14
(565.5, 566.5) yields 0.10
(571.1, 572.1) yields 0.31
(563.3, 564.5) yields -0.05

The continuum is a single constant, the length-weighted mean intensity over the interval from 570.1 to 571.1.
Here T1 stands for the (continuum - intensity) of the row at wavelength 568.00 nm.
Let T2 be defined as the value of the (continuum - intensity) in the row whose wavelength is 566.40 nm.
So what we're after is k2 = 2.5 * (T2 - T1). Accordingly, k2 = -2.0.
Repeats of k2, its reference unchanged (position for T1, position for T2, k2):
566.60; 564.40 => -3.5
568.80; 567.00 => -0.5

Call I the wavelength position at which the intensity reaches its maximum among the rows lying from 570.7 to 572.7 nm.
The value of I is 572.00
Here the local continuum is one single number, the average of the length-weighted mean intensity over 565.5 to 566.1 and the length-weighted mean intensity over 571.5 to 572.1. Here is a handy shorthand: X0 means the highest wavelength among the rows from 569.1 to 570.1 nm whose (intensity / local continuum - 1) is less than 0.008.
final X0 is 570.00 nm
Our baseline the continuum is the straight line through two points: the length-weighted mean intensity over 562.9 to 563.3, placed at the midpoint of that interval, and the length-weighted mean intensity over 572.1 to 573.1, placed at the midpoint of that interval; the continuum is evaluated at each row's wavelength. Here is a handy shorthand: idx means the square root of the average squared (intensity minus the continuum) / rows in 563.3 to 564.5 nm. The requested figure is 1.06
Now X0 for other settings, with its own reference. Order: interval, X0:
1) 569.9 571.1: 571.00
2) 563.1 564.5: 563.20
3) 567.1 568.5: 568.40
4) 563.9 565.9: 565.60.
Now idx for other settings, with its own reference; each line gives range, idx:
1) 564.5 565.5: 0.64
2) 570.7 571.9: 0.68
